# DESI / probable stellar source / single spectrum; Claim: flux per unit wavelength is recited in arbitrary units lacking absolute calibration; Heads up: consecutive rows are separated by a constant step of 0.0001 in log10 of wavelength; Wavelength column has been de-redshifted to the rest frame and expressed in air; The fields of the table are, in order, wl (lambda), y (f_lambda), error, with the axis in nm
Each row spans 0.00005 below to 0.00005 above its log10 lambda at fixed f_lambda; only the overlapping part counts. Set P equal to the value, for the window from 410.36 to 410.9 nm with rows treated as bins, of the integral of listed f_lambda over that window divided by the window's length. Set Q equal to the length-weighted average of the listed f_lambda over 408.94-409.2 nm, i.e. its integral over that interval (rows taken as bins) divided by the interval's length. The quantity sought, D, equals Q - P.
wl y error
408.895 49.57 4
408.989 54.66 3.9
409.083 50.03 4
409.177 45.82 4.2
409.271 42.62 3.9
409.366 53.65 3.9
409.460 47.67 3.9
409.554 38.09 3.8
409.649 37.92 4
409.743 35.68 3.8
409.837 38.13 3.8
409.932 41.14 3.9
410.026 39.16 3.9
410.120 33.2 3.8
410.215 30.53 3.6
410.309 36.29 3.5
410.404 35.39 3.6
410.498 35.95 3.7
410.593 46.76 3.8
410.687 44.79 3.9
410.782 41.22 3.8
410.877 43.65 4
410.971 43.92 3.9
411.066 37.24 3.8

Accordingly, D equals 9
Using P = 41.2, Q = 51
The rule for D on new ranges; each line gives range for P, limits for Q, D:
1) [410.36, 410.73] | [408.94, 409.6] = 7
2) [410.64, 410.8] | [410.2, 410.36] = -9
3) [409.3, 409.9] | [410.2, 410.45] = -7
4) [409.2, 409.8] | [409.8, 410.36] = -6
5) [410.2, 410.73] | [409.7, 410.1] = 0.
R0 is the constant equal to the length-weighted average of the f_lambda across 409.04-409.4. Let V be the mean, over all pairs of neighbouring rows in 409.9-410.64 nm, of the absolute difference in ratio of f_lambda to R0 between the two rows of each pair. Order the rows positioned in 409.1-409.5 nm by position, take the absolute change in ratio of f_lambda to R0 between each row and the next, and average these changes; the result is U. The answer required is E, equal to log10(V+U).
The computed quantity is -0.64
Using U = 0.14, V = 0.086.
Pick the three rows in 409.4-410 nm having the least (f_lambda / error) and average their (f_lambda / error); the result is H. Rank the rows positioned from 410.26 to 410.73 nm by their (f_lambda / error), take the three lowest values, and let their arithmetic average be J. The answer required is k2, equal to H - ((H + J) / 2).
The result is -0.2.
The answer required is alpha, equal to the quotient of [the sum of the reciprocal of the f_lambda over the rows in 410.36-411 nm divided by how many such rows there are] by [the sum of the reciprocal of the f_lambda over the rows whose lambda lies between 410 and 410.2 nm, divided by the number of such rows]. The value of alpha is 0.9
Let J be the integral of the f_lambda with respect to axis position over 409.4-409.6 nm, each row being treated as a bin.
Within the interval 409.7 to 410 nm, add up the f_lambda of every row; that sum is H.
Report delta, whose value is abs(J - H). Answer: 106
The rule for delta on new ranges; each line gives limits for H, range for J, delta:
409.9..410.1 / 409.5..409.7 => 73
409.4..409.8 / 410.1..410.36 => 151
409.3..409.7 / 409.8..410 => 169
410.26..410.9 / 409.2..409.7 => 262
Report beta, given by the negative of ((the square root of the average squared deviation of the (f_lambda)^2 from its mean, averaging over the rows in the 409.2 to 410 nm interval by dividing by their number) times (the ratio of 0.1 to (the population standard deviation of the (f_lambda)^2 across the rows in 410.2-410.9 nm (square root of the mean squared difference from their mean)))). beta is -0.12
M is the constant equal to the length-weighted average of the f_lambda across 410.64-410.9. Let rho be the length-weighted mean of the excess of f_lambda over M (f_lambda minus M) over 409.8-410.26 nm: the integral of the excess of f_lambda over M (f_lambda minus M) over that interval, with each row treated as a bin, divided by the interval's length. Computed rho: -7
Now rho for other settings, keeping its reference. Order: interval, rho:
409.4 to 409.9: -3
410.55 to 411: 1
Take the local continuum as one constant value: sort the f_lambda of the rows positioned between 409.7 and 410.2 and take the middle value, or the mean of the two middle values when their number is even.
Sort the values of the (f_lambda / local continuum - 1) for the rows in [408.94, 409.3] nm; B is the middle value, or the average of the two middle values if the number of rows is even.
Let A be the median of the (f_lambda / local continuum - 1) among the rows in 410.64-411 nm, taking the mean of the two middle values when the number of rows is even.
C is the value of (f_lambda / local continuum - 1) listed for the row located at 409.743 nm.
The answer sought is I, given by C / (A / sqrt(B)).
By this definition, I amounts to -0.2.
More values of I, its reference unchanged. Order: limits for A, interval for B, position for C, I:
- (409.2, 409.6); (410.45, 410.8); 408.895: 0.6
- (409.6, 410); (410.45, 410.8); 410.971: -19.7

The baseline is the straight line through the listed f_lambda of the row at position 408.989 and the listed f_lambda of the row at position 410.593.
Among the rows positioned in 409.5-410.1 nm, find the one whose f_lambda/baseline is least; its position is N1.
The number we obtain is 409.743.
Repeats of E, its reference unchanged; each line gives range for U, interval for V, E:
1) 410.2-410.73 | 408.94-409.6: -0.66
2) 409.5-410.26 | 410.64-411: -1.00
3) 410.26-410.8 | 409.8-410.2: -0.82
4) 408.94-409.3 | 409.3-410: -0.78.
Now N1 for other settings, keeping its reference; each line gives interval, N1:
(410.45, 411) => 410.498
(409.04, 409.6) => 409.554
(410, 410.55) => 410.215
